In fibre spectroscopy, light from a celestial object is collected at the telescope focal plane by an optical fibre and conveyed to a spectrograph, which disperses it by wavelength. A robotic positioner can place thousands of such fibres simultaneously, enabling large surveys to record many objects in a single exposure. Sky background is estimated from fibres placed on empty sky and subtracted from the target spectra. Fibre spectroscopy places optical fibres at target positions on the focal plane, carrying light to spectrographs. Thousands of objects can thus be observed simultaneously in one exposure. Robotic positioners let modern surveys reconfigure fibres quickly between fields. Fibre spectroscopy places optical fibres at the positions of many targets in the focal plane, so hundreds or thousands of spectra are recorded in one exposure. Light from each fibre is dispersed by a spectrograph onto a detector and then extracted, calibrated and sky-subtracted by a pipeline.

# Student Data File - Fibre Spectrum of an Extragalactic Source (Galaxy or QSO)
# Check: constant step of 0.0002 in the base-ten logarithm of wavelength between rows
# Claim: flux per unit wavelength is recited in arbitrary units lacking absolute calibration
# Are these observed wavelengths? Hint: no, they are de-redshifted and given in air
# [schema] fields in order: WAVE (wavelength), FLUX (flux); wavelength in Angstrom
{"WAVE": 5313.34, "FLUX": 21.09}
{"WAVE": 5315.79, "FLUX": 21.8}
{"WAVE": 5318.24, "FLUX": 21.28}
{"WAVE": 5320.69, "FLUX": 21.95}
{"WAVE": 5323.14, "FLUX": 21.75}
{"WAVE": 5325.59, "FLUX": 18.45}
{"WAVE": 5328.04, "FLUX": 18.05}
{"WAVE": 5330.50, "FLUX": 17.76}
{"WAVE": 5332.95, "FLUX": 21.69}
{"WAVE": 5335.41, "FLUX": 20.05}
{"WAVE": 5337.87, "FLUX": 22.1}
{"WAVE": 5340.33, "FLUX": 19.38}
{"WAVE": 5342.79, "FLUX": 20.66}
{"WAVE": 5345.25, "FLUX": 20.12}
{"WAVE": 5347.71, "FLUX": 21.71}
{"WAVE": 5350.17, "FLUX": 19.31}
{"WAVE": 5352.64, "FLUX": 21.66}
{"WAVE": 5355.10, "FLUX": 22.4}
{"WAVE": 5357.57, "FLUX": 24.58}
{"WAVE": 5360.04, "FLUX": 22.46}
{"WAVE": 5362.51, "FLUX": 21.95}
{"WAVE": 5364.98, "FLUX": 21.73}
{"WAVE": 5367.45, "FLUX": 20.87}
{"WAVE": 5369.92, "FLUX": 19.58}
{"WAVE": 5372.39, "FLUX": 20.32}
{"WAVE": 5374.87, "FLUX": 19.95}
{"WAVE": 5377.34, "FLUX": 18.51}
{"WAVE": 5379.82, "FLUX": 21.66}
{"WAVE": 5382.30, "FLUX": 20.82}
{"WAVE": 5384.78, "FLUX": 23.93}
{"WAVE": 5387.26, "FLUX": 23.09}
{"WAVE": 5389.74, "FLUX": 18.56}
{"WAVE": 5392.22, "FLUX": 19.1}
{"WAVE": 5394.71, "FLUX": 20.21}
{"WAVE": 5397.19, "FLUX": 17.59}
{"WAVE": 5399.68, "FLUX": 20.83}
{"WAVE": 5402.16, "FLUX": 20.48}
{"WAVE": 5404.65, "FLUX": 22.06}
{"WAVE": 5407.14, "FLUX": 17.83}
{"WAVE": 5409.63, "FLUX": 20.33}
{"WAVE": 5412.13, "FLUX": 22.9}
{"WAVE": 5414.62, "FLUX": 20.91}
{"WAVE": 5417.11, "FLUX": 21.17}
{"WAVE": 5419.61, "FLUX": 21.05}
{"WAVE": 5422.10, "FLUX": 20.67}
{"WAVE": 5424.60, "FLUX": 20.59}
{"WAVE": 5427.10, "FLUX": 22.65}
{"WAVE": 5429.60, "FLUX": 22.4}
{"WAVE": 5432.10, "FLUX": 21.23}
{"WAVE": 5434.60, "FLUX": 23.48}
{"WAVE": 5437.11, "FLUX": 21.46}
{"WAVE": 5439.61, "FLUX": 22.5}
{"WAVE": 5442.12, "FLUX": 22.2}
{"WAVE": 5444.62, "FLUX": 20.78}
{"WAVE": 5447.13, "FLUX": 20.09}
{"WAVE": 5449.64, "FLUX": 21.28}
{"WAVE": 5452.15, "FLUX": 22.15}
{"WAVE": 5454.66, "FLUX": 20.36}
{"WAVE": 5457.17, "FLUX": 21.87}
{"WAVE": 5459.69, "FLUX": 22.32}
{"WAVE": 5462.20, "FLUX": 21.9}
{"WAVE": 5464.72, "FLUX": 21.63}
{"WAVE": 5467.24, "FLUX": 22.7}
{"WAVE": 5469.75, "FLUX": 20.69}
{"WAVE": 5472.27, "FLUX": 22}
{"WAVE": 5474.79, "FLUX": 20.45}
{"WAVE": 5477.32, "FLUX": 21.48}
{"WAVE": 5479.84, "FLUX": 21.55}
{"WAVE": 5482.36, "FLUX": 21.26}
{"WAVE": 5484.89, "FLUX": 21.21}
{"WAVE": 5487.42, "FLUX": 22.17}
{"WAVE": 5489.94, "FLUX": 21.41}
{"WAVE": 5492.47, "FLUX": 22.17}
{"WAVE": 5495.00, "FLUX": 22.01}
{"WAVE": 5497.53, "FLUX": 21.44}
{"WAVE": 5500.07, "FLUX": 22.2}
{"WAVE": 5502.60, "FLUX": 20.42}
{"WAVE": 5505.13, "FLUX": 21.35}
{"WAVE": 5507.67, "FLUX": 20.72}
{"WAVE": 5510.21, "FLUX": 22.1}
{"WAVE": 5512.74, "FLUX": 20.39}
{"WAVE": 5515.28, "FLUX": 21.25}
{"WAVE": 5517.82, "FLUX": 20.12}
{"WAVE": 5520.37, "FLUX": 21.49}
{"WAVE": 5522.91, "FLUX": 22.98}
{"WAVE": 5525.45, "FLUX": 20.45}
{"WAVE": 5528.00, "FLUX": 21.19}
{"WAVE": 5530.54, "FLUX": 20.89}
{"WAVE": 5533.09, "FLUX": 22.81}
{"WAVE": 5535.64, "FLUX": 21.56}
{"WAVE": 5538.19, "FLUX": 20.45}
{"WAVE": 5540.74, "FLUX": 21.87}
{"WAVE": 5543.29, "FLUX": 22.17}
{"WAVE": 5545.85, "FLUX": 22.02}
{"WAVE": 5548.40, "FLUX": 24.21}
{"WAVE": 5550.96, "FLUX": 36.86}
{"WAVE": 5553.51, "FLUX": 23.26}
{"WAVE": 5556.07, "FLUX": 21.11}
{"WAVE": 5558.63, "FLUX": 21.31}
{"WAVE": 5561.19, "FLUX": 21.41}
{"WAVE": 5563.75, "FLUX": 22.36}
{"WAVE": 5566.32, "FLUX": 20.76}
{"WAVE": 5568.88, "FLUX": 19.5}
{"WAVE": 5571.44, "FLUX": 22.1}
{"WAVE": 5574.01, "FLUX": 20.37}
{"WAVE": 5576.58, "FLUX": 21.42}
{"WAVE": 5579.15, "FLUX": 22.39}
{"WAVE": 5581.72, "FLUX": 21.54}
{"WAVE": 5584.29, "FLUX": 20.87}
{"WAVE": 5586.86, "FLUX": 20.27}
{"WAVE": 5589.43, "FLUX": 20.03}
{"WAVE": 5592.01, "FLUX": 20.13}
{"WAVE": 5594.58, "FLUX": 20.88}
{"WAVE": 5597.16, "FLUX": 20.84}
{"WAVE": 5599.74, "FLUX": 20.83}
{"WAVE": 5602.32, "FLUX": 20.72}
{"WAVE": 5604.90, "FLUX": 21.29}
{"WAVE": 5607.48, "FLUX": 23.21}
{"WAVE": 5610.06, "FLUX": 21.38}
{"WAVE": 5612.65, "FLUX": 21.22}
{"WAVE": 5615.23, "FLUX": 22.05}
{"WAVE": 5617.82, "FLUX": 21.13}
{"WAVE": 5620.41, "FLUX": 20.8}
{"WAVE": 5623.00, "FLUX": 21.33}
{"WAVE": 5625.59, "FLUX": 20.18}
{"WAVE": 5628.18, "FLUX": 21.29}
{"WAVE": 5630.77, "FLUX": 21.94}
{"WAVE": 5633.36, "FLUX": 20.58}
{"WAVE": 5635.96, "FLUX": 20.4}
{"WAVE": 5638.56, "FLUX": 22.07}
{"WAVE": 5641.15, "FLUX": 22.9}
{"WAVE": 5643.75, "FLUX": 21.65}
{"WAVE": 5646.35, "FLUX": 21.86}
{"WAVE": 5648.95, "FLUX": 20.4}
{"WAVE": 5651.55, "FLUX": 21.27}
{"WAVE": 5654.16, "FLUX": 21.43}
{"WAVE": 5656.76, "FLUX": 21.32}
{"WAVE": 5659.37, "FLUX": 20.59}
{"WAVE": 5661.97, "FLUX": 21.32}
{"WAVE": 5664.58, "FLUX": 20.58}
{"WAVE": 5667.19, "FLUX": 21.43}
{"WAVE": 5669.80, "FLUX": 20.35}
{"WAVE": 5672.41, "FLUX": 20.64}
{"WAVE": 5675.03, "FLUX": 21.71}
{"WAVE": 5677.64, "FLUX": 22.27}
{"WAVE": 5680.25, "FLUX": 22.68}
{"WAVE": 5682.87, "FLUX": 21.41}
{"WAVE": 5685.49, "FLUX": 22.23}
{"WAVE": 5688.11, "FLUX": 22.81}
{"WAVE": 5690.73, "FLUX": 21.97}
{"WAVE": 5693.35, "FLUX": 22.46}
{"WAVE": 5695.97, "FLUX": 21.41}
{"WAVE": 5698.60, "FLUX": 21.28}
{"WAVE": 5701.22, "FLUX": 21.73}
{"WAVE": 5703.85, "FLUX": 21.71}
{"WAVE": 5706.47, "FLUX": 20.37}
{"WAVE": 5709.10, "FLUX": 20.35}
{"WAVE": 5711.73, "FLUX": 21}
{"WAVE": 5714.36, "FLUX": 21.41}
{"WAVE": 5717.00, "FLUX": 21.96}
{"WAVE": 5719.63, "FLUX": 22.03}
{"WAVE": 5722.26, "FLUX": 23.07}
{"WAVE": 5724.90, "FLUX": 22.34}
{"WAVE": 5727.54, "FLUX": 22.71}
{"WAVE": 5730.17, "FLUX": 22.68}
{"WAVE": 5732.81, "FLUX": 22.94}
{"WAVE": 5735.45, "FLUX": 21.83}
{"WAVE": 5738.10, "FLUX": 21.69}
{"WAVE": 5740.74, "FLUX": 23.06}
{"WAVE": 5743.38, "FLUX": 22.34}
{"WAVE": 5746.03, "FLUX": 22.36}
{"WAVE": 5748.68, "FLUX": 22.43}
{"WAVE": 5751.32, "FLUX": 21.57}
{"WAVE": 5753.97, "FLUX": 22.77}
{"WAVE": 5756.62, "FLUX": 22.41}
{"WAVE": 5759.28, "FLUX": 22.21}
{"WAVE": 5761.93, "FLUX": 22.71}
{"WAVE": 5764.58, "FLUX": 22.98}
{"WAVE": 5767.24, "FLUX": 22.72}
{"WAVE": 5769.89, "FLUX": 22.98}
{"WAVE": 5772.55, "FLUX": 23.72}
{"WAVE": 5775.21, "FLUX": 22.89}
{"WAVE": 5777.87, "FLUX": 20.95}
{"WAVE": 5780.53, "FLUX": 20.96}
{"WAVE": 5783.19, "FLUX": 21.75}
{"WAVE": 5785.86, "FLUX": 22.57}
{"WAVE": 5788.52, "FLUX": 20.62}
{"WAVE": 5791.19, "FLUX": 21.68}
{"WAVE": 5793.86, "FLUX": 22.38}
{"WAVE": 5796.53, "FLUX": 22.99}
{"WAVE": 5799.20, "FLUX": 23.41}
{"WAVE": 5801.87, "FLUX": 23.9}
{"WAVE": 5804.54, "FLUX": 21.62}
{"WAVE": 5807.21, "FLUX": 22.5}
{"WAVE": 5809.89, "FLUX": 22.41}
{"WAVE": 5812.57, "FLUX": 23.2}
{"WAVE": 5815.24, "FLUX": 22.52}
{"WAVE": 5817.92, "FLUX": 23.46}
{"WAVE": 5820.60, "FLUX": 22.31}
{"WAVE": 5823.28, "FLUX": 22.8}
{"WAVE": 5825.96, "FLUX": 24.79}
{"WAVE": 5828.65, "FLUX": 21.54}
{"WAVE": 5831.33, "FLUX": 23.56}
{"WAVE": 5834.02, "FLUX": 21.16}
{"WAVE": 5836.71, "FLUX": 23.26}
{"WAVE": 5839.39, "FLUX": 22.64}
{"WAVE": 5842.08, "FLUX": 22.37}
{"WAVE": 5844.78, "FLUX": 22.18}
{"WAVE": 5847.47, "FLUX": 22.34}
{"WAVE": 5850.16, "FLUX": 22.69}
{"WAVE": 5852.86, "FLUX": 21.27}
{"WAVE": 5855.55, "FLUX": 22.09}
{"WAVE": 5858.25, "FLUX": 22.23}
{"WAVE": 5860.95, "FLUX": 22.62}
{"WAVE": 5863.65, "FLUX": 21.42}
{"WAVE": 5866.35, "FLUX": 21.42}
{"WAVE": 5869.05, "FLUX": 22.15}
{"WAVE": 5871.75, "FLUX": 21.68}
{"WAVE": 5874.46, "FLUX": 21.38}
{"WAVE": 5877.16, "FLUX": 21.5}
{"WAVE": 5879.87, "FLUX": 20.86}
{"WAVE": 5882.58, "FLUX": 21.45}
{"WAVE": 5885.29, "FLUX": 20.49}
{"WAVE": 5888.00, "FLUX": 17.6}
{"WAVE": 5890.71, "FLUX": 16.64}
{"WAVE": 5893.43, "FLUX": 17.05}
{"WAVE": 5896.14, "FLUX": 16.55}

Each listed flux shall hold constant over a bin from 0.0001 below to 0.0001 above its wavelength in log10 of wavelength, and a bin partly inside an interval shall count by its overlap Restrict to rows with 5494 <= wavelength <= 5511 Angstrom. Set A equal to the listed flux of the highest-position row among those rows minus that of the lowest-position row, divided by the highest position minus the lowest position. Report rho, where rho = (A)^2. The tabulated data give 0.0000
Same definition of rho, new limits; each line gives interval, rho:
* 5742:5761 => 0.0001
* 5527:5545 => 0.0041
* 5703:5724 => 0.0055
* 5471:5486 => 0.0039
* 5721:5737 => 0.0088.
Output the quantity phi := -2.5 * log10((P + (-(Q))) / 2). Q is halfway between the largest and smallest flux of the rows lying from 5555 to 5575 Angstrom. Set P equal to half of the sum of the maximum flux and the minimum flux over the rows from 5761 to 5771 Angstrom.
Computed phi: 0.0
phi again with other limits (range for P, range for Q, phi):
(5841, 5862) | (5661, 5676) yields 0.8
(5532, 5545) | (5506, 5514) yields 1.8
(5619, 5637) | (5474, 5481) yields 3.8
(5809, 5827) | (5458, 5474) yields 0.1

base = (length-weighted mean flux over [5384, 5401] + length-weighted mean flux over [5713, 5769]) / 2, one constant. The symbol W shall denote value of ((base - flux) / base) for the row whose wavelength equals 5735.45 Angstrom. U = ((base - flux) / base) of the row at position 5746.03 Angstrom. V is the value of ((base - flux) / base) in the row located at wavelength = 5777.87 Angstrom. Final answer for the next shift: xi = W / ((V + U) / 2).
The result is 1.7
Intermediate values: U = -0.05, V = 0.02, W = -0.021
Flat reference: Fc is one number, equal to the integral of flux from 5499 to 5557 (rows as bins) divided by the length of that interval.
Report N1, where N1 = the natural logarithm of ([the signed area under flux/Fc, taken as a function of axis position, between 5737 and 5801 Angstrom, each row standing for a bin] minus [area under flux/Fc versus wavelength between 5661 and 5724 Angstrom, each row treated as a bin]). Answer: 1.1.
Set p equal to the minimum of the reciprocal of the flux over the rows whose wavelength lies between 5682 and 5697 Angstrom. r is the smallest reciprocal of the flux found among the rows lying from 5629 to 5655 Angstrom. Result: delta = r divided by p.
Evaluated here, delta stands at 1.00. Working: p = 0.0438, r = 0.0437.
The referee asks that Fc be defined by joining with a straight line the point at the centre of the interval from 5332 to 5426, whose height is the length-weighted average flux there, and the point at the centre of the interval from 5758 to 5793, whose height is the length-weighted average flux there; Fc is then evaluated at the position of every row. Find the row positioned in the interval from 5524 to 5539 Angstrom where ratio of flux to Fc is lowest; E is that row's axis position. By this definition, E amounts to 5538.19 Angstrom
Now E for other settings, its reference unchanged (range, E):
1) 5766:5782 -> 5777.87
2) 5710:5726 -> 5711.73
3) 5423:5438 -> 5424.60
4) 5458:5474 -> 5469.75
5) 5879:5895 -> 5890.71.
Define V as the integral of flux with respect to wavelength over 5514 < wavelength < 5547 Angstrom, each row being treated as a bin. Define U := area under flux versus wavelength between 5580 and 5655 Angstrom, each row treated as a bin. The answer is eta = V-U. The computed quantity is -881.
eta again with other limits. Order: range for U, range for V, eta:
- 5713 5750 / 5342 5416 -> 718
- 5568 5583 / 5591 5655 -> 1043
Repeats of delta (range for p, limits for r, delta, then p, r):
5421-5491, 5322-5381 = 0.96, 0.0426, 0.0407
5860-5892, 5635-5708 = 0.99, 0.0442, 0.0437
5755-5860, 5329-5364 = 1.01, 0.0403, 0.0407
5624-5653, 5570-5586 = 1.02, 0.0437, 0.0447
